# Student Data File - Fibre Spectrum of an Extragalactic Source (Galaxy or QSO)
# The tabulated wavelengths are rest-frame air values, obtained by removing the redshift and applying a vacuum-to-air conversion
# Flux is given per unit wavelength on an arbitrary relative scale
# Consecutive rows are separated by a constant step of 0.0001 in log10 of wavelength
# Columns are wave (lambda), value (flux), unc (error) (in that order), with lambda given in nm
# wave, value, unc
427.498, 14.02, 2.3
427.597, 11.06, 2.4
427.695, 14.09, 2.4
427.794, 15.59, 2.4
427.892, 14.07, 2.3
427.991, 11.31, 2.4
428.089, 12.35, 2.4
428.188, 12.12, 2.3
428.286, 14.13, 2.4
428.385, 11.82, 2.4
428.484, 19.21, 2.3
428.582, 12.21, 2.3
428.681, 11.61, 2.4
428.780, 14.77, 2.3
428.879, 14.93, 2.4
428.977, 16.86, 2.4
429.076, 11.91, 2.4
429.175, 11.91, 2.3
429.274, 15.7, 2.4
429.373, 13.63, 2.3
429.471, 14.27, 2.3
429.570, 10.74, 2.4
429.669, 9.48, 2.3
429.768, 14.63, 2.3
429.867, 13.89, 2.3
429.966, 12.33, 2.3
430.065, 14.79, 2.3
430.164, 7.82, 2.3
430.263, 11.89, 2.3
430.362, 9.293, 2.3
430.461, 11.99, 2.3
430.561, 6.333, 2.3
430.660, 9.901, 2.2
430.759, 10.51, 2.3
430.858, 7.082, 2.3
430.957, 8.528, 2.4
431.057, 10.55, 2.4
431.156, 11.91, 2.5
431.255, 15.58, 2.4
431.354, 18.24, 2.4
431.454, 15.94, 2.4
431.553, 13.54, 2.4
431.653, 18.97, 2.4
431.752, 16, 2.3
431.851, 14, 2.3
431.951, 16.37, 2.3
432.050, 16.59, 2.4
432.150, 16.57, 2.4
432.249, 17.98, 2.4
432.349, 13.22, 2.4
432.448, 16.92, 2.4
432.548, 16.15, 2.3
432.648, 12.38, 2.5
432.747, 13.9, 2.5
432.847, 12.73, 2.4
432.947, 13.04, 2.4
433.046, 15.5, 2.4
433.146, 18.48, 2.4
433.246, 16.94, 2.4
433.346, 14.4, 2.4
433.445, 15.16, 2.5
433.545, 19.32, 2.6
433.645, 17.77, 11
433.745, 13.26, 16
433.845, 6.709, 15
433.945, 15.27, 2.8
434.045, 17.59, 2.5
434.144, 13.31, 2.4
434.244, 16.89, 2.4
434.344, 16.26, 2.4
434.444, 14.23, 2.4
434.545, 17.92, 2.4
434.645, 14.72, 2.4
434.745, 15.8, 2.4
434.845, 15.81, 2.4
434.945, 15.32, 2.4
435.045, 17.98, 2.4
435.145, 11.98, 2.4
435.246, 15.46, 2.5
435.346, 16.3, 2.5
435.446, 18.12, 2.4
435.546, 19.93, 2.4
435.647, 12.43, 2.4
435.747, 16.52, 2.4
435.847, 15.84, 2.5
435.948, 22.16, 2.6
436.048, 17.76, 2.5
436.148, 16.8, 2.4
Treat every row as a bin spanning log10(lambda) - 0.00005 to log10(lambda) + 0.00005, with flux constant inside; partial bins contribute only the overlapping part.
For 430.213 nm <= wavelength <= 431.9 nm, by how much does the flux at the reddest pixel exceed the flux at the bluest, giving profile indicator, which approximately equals 2.1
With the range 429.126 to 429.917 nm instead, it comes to 2.0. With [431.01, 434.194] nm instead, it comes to 2.8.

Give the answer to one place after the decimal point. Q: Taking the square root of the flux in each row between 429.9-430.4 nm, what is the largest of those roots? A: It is 3.8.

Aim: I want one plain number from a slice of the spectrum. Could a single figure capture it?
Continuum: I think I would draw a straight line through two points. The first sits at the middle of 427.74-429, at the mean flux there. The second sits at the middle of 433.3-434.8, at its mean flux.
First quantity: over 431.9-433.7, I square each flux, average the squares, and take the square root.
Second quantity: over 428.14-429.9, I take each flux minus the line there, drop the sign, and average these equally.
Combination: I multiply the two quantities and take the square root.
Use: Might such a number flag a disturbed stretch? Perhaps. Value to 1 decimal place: 5.4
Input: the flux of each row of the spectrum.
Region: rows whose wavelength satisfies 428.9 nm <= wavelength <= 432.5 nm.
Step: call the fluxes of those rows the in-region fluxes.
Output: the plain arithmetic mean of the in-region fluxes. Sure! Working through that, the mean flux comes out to 13.2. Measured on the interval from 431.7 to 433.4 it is 15.4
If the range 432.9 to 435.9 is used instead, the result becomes 15.6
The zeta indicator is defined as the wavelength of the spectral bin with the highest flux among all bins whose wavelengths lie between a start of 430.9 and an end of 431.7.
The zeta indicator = 431.653 nm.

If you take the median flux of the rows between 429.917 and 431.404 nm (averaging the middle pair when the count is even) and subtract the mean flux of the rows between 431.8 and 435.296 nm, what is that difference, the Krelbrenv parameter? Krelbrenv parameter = -4.8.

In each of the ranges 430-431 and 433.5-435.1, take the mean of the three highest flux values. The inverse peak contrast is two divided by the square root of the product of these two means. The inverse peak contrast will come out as 0.130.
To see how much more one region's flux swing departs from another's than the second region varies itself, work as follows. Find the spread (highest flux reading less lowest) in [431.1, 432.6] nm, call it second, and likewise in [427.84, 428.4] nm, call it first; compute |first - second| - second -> -2.8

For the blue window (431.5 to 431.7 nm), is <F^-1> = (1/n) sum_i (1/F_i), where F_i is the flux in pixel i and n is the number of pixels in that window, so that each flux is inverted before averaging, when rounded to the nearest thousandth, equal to 0.063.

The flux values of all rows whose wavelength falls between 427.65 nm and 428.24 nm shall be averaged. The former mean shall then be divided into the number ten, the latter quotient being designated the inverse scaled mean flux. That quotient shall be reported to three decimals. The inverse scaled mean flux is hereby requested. 0.754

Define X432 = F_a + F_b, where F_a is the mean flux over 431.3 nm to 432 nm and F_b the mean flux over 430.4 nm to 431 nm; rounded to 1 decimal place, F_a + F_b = 25.2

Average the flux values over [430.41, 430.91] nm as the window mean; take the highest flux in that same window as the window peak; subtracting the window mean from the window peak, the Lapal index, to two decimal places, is 2.83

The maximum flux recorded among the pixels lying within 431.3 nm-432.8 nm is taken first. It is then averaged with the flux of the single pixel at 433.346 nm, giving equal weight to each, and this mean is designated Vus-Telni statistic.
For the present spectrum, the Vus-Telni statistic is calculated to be 16.7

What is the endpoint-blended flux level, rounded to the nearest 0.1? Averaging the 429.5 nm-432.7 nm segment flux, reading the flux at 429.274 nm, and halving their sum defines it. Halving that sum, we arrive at 14.4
